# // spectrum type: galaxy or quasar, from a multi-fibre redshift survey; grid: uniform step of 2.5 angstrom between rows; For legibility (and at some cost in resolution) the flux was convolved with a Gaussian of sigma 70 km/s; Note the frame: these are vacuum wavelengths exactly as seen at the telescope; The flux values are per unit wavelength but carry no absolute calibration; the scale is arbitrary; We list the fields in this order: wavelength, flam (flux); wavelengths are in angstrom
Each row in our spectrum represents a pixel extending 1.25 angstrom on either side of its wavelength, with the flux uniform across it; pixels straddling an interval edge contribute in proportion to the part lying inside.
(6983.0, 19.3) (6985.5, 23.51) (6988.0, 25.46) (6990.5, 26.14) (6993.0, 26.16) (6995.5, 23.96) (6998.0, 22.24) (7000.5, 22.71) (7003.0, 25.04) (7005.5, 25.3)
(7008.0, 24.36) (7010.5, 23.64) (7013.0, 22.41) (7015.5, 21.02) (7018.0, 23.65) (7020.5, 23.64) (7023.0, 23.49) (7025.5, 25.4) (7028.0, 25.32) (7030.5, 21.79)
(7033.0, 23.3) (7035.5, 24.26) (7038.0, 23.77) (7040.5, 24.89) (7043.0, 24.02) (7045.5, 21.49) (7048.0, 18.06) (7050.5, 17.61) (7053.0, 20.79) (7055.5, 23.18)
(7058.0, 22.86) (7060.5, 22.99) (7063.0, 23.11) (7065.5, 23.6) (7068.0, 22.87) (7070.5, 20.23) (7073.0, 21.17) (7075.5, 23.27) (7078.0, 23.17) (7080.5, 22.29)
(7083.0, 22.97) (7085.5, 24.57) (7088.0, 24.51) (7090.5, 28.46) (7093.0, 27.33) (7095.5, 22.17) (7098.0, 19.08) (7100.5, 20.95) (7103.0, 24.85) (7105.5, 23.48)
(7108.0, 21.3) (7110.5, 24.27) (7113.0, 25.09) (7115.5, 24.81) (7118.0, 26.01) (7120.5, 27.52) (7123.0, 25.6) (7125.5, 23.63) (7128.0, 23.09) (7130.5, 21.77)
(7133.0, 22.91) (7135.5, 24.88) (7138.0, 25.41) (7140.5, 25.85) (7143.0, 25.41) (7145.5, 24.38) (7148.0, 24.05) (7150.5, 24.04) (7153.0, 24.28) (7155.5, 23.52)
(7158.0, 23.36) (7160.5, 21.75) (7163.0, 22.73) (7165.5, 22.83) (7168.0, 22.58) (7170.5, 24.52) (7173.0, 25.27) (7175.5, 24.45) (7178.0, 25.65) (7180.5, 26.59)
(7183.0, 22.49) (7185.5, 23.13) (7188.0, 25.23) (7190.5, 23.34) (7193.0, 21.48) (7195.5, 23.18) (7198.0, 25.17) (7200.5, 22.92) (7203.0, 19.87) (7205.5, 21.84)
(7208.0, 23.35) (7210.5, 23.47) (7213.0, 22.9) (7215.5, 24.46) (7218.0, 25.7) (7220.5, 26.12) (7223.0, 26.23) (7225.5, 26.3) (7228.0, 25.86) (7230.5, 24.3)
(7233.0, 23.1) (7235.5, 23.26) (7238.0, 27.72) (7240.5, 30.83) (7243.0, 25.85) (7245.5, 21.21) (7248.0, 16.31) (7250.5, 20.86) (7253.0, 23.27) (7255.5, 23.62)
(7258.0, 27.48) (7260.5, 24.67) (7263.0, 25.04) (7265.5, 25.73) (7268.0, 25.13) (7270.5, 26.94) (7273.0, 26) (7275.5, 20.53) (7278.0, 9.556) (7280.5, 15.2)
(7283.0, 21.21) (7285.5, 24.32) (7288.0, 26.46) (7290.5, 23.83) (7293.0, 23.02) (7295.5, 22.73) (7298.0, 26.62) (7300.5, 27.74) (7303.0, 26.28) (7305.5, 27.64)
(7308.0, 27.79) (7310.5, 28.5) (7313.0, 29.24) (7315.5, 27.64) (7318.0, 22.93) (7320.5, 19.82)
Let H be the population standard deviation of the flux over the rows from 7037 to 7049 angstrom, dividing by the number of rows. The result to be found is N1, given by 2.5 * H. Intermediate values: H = 2.5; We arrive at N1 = 6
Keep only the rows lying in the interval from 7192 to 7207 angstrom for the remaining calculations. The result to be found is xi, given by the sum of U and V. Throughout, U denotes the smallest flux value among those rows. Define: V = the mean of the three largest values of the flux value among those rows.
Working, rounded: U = 19.87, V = 23.8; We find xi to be 44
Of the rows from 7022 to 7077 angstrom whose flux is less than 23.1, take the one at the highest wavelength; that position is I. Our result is 7073.0 angstrom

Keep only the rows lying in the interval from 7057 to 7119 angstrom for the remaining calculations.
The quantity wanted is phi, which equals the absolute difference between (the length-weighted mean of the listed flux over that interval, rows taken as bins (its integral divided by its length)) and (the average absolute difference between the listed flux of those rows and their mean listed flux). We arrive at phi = 21.9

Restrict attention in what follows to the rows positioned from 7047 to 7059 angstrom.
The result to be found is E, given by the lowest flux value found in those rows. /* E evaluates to 17.61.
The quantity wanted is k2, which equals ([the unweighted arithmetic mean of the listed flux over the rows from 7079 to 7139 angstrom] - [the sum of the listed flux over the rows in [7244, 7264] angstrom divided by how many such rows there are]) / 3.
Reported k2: 0.4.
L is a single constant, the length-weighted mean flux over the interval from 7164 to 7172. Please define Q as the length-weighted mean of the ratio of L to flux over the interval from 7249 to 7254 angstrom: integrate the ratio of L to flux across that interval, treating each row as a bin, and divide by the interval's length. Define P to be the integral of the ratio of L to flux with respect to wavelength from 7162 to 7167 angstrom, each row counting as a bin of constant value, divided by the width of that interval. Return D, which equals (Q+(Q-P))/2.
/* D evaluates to 0.57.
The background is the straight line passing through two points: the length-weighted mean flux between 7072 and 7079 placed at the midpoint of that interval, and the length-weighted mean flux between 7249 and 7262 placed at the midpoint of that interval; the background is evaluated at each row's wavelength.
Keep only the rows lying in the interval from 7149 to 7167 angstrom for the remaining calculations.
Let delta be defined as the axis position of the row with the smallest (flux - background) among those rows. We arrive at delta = 7160.5 angstrom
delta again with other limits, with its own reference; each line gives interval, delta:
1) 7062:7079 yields 7070.5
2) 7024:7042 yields 7030.5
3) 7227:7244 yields 7233.0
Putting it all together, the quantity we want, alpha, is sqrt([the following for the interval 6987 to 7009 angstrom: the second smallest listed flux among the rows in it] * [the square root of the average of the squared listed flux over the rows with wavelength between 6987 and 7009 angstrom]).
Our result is 23.7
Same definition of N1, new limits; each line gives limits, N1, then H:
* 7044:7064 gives 5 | 2.1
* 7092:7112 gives 6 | 2.4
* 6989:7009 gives 3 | 1.4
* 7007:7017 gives 3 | 1.3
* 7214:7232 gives 2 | 0.8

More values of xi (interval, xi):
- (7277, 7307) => 37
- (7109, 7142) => 48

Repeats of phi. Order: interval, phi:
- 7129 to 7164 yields 22.8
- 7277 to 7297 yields 16.8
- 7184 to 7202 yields 22.5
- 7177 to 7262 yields 22.1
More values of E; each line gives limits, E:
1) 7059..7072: 20.23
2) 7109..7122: 24.27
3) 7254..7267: 23.62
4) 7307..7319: 22.93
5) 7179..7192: 22.49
